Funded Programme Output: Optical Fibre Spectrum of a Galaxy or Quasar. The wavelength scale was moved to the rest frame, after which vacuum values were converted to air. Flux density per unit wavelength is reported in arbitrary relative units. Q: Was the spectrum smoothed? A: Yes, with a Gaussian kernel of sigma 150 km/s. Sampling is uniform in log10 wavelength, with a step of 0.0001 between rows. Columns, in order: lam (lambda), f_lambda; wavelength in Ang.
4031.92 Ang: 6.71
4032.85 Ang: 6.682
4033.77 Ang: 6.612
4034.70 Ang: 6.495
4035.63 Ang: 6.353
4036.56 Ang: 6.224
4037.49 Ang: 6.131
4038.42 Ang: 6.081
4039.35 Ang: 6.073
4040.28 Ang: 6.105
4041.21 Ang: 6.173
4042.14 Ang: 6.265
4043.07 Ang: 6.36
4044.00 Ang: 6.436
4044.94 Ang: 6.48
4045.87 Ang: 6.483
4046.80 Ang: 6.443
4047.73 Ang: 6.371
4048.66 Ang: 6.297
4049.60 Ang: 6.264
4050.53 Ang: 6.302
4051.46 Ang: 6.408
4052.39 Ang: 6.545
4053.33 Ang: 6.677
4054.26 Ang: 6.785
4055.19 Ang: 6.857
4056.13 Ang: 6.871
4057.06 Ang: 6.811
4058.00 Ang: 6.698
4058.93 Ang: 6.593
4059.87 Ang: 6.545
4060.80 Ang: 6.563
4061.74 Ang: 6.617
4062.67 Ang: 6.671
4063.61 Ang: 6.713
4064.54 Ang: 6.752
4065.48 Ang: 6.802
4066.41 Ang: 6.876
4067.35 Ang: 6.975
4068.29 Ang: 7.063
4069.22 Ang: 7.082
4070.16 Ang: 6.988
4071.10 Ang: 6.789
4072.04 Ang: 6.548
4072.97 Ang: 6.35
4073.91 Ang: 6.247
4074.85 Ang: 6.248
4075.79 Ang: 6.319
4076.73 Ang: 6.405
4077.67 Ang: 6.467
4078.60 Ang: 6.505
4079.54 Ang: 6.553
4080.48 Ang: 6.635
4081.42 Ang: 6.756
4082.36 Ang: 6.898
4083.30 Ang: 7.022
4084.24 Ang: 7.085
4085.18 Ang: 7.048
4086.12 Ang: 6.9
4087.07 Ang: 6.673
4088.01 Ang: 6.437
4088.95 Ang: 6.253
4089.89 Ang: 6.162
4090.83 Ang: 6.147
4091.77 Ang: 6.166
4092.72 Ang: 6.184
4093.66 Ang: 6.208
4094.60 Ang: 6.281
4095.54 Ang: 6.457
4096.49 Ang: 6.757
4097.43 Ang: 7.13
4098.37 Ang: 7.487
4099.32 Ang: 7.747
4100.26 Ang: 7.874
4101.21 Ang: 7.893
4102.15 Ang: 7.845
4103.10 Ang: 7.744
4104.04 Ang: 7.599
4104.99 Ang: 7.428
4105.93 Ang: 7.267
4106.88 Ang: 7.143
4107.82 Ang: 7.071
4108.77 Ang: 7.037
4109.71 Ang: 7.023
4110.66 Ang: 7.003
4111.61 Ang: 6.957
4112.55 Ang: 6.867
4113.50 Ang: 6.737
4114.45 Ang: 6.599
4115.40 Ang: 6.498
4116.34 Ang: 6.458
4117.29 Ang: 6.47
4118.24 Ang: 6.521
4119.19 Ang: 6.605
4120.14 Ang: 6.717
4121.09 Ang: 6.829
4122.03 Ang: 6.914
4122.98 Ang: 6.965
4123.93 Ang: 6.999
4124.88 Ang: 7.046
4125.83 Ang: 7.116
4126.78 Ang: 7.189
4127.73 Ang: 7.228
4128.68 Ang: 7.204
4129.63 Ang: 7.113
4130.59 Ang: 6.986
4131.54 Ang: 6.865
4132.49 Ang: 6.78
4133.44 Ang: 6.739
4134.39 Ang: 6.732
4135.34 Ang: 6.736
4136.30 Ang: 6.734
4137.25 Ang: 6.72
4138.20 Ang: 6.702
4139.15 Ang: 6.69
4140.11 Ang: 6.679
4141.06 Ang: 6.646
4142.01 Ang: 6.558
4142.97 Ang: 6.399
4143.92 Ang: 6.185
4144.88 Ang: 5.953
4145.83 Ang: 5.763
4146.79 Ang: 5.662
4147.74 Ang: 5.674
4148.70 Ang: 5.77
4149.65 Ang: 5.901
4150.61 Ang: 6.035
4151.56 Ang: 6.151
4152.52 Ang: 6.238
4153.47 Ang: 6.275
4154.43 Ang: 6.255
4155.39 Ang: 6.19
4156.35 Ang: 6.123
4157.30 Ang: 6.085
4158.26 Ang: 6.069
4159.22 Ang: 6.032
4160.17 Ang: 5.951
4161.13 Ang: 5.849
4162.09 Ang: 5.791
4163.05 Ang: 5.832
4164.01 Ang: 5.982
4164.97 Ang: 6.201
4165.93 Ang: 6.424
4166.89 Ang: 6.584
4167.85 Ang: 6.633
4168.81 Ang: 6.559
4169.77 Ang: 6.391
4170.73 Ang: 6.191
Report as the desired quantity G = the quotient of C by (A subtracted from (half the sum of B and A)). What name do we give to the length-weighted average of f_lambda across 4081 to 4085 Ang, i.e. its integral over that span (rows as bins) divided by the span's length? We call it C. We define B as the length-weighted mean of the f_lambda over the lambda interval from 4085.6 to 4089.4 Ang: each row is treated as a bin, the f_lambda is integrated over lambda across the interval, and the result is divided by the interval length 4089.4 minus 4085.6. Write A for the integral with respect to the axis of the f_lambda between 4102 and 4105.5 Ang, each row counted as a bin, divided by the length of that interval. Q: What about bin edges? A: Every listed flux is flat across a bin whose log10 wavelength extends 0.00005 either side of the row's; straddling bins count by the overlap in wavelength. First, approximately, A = 7.63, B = 6.56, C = 6.95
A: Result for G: -13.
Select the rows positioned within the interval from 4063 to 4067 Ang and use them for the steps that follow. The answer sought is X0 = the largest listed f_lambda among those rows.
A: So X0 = 6.876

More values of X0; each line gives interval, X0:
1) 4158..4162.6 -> 6.069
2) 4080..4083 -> 6.898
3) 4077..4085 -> 7.085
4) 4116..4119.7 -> 6.605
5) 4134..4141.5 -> 6.736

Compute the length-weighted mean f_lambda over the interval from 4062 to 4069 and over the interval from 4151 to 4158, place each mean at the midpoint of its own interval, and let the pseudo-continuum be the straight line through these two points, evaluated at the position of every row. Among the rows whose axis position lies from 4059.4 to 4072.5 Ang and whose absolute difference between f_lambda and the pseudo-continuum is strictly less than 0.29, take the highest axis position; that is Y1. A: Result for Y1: 4072.04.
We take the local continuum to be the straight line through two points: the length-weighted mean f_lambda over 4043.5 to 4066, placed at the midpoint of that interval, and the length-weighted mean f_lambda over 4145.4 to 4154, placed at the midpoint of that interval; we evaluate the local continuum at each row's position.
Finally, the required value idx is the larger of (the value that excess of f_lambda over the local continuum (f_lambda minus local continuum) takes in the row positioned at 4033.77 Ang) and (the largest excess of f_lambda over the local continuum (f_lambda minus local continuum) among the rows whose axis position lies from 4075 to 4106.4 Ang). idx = 1.62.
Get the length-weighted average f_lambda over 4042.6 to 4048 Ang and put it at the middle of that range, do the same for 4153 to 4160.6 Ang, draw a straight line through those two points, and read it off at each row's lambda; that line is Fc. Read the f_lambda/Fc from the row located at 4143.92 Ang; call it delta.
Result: 1.00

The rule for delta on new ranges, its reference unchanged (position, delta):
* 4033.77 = 1.02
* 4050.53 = 0.98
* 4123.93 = 1.13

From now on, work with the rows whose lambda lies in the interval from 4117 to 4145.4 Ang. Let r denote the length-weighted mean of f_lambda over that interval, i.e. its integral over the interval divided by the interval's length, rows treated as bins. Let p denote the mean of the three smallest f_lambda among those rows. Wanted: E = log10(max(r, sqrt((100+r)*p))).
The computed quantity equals 1.41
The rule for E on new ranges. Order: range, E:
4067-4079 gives 1.41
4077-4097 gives 1.41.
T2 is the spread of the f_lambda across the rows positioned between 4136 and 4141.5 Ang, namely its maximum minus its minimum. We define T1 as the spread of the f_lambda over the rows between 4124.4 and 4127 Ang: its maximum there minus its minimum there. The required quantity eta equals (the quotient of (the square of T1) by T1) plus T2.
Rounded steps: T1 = 0.14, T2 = 0.09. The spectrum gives 0.23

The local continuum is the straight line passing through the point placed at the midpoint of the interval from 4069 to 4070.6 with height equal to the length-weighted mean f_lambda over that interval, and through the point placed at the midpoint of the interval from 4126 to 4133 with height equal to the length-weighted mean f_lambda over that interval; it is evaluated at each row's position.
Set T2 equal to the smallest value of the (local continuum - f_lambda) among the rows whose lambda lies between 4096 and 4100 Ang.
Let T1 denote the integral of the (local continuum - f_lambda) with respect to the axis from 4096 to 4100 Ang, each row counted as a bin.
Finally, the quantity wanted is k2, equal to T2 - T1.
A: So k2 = 0.4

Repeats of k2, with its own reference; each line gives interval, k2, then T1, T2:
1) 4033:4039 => -3.6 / 4.0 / 0.38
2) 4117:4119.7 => -0.9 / 1.4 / 0.44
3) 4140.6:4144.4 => -1.9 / 2.3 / 0.41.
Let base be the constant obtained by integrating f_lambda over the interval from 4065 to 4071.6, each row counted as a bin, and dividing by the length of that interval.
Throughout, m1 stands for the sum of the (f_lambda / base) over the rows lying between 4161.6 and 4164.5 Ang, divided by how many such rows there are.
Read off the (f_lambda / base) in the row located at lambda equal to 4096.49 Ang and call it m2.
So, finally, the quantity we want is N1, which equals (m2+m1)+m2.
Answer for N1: 2.80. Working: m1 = 0.85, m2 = 0.97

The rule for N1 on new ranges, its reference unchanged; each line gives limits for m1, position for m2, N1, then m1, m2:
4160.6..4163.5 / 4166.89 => 2.74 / 0.84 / 0.95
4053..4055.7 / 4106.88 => 3.04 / 0.98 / 1.03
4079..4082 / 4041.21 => 2.74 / 0.96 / 0.89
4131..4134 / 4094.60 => 2.79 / 0.98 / 0.91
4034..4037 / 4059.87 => 2.81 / 0.92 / 0.94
